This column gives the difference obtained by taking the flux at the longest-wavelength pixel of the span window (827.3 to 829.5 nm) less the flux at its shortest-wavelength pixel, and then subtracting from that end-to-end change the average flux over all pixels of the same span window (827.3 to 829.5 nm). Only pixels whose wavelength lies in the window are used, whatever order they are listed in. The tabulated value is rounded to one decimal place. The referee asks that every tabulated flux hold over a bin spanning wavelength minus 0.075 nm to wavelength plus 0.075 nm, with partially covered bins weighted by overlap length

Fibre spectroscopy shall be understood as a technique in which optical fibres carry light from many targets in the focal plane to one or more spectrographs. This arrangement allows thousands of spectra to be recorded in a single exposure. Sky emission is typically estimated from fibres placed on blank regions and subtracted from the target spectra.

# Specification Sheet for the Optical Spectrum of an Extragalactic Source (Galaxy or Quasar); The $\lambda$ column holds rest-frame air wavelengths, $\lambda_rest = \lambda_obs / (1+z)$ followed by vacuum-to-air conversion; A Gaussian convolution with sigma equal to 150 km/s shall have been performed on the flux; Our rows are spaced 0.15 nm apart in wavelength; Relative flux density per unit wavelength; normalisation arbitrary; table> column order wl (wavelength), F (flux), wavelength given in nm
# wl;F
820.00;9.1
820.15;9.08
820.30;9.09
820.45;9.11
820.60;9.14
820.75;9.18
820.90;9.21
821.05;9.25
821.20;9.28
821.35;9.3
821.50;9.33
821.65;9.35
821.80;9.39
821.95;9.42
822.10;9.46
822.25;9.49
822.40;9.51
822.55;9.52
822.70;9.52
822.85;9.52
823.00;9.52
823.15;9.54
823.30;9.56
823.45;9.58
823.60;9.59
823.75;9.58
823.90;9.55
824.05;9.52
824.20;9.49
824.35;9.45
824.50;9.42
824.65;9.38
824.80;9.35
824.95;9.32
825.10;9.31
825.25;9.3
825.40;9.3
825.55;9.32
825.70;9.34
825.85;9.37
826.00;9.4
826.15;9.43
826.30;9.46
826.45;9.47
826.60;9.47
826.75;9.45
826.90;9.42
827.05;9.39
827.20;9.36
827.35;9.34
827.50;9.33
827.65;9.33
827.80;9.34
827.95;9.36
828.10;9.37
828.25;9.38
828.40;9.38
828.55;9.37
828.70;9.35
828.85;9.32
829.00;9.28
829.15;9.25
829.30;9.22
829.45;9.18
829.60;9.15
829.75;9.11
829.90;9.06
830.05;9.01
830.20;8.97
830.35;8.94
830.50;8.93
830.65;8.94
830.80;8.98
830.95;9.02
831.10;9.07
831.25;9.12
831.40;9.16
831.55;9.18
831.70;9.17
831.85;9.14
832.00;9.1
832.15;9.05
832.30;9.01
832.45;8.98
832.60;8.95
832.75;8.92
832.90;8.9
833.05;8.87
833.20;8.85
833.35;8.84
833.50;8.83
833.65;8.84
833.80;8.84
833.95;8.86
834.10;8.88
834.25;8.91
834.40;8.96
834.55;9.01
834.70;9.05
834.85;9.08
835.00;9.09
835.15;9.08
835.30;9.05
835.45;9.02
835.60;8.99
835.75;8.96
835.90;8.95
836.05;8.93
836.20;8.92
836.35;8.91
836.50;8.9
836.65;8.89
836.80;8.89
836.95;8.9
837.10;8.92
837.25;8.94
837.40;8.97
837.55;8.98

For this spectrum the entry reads -9.5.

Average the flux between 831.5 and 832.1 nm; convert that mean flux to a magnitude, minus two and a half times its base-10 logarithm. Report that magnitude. -2.403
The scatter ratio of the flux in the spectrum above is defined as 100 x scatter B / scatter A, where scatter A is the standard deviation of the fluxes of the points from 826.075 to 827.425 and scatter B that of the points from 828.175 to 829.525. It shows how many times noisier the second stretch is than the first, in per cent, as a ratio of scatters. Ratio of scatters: 155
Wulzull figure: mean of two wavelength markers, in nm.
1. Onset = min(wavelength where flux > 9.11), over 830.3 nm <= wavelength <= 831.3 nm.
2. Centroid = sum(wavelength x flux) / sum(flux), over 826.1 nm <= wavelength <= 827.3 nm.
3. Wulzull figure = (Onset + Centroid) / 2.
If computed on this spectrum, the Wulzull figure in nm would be 828.96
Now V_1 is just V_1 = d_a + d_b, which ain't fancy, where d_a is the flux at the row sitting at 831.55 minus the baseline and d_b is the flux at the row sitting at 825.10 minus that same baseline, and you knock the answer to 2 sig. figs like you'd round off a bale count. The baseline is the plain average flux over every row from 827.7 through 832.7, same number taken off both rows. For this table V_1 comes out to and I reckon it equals 0.20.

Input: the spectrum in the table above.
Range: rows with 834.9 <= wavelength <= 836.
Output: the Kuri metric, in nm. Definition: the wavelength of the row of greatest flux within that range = 835.00 nm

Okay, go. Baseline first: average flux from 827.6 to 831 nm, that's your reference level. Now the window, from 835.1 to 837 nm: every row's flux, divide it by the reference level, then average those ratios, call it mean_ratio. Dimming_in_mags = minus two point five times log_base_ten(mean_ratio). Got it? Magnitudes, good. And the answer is 0.028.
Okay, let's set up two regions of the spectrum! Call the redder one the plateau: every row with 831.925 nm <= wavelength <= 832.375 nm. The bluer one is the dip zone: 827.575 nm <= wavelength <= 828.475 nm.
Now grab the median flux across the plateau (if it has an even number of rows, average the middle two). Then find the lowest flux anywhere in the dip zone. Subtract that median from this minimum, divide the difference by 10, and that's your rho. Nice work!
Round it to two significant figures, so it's 0.028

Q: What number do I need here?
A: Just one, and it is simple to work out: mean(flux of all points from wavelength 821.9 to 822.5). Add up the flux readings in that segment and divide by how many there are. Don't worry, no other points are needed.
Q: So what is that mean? 9.47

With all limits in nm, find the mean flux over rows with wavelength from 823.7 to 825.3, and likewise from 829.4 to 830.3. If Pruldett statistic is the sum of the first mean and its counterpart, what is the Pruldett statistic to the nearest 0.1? 18.5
